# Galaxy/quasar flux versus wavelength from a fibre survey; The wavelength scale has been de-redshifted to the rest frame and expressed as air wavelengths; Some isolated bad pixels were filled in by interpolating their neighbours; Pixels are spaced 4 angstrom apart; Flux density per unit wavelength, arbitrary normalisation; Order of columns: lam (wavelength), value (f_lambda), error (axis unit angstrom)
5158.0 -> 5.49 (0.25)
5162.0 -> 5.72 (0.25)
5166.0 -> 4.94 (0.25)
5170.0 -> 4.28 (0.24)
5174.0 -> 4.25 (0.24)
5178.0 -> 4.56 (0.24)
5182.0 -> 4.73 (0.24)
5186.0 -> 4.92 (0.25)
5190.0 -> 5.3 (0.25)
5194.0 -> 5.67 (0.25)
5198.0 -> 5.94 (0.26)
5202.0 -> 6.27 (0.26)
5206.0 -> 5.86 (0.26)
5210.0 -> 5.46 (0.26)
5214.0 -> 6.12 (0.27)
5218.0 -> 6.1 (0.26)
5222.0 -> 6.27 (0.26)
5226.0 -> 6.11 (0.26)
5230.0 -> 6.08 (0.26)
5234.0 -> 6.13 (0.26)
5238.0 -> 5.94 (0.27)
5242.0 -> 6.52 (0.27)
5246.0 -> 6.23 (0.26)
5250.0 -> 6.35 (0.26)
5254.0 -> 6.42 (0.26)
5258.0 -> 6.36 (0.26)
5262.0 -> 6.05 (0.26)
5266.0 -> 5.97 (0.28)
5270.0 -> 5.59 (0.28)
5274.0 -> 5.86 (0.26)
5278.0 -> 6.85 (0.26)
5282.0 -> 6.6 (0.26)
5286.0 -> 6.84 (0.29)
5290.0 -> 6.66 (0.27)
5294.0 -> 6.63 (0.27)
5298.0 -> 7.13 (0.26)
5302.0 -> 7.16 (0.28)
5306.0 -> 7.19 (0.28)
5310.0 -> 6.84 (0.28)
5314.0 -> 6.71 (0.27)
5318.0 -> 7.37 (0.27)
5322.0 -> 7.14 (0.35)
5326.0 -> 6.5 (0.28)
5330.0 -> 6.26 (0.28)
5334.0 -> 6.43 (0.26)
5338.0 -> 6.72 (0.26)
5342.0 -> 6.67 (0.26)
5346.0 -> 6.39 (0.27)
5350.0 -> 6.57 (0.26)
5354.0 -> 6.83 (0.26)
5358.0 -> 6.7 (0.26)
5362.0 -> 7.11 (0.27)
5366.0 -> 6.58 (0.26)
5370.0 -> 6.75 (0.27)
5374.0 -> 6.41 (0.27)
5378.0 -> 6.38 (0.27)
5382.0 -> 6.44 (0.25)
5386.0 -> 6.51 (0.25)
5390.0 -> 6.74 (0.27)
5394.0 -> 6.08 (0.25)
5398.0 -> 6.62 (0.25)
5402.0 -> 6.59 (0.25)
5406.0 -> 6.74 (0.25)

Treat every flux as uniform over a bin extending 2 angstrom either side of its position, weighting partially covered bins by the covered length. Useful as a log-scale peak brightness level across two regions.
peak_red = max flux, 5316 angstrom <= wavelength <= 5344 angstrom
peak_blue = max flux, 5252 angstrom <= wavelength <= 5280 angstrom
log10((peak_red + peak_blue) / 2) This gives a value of 0.852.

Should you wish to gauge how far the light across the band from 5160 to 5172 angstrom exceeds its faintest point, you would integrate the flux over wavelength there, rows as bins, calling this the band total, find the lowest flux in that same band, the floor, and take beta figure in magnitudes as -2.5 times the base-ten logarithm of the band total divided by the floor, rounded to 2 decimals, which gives -2.86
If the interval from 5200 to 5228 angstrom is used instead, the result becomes -3.73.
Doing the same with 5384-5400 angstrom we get -3.08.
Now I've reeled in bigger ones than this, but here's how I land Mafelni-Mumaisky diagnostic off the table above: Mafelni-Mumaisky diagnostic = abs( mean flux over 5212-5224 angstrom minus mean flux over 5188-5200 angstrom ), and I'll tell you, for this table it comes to 0.53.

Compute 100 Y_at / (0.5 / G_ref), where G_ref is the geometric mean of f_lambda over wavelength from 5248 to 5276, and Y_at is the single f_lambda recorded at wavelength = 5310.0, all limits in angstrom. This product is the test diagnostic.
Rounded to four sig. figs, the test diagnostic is 8316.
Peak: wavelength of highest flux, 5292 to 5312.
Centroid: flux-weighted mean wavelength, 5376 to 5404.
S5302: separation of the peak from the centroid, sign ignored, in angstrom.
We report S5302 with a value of 84.0 angstrom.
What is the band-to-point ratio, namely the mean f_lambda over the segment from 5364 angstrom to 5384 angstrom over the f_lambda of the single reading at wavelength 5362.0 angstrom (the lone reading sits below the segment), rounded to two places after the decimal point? 0.92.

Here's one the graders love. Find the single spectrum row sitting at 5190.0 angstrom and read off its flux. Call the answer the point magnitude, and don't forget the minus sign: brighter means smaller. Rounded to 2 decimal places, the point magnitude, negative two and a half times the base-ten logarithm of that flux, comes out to -1.81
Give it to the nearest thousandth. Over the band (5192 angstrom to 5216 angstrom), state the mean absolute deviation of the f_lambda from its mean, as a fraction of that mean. 0.038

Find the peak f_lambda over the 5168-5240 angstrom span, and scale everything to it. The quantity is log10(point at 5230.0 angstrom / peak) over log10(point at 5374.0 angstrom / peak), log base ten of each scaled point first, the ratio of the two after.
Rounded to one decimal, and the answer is -1.4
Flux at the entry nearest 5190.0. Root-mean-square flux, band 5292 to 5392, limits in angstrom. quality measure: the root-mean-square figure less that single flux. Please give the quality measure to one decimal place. 1.4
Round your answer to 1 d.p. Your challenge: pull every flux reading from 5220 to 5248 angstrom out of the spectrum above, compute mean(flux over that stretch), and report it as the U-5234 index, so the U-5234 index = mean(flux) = 6.2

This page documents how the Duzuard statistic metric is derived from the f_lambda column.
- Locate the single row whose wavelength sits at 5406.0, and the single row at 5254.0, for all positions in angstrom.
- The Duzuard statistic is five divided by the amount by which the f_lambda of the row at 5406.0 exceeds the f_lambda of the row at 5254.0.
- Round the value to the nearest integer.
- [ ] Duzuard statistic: 16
